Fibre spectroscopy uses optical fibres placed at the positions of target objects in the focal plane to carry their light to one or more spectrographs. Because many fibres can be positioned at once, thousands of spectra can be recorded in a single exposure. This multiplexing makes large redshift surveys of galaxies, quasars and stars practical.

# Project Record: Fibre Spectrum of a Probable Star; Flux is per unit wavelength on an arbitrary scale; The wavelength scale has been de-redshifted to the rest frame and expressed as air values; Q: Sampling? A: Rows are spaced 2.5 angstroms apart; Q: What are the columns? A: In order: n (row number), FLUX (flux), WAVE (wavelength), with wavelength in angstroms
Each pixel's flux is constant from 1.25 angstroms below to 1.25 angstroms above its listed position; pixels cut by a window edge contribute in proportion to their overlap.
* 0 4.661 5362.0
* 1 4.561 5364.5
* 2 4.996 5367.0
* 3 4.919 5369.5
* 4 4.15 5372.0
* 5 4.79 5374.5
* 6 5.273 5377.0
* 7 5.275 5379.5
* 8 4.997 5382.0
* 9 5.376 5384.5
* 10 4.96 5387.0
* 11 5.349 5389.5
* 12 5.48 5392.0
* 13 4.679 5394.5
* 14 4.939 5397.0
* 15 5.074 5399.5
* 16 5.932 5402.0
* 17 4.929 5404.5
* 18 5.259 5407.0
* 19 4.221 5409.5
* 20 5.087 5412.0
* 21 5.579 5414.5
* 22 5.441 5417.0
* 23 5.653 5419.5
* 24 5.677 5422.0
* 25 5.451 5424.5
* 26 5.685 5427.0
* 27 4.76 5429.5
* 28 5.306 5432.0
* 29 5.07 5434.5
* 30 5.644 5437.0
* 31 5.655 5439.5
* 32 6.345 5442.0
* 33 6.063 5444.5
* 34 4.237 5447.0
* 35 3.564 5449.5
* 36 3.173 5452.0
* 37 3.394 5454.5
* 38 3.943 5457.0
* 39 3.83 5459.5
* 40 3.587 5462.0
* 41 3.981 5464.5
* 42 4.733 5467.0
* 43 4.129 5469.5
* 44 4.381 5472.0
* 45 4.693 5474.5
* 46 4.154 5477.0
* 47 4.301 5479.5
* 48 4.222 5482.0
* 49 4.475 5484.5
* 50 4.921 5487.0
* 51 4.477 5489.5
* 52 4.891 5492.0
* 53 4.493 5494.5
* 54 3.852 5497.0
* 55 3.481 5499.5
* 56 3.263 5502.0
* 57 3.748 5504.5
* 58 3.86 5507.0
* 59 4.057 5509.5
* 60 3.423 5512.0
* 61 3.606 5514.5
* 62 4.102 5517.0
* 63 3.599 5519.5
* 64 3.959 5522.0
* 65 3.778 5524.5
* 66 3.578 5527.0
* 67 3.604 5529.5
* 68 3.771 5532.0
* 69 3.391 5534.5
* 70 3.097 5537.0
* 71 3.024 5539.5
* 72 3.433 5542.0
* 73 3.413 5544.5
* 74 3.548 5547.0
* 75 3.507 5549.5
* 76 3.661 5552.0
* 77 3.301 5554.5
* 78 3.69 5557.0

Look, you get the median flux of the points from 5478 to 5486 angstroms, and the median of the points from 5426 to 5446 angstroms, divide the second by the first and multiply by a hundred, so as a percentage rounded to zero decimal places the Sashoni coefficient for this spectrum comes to 131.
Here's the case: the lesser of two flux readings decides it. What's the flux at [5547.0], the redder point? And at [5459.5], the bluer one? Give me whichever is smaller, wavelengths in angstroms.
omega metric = 3.5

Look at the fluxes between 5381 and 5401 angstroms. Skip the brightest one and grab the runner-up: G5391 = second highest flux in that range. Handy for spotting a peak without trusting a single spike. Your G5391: 5.376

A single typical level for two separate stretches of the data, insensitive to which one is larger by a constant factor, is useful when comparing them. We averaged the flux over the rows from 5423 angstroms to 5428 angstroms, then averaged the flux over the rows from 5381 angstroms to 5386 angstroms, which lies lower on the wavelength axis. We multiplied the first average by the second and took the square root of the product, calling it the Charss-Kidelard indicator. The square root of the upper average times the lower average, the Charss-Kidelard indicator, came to 5.4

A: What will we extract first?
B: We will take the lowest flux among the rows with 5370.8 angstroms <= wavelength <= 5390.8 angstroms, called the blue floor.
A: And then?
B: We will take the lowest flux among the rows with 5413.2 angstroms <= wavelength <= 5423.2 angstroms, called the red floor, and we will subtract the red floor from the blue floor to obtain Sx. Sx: -1.3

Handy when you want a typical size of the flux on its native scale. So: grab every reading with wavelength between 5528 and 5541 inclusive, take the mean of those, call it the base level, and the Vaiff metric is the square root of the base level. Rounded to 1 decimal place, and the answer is 1.8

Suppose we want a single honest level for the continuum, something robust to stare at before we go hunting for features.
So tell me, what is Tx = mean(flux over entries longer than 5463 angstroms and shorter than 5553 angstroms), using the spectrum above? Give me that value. 3.9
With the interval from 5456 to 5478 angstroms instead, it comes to 4.2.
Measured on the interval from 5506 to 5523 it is 3.8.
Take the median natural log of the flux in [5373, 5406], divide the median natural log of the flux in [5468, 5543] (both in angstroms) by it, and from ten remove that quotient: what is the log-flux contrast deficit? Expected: 9.17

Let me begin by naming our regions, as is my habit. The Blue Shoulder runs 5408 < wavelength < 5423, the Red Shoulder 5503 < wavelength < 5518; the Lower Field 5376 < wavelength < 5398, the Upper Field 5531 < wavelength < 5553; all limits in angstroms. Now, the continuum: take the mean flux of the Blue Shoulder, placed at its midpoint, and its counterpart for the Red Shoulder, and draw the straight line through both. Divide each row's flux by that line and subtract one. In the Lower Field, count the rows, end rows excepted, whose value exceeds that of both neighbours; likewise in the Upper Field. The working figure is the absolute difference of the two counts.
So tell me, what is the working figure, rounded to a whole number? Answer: 3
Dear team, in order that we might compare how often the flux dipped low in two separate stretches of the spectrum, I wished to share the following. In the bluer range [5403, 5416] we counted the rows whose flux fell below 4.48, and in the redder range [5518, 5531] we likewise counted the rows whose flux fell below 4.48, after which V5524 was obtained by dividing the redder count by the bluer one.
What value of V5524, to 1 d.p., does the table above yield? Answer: 5.0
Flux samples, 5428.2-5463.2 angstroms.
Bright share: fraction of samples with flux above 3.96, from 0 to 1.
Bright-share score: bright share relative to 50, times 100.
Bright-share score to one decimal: 1.1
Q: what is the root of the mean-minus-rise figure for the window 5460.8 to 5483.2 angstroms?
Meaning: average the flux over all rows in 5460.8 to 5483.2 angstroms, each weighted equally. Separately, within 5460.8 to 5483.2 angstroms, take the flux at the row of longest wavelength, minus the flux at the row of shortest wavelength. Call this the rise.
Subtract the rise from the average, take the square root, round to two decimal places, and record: 1.90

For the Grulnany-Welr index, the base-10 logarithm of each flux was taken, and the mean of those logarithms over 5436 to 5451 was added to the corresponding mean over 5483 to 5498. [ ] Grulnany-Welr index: 1.36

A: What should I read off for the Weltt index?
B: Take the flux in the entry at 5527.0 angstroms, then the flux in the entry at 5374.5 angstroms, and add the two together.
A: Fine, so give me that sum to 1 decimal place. 8.4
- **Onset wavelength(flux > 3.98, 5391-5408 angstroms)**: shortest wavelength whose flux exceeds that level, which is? 5392.0 angstroms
